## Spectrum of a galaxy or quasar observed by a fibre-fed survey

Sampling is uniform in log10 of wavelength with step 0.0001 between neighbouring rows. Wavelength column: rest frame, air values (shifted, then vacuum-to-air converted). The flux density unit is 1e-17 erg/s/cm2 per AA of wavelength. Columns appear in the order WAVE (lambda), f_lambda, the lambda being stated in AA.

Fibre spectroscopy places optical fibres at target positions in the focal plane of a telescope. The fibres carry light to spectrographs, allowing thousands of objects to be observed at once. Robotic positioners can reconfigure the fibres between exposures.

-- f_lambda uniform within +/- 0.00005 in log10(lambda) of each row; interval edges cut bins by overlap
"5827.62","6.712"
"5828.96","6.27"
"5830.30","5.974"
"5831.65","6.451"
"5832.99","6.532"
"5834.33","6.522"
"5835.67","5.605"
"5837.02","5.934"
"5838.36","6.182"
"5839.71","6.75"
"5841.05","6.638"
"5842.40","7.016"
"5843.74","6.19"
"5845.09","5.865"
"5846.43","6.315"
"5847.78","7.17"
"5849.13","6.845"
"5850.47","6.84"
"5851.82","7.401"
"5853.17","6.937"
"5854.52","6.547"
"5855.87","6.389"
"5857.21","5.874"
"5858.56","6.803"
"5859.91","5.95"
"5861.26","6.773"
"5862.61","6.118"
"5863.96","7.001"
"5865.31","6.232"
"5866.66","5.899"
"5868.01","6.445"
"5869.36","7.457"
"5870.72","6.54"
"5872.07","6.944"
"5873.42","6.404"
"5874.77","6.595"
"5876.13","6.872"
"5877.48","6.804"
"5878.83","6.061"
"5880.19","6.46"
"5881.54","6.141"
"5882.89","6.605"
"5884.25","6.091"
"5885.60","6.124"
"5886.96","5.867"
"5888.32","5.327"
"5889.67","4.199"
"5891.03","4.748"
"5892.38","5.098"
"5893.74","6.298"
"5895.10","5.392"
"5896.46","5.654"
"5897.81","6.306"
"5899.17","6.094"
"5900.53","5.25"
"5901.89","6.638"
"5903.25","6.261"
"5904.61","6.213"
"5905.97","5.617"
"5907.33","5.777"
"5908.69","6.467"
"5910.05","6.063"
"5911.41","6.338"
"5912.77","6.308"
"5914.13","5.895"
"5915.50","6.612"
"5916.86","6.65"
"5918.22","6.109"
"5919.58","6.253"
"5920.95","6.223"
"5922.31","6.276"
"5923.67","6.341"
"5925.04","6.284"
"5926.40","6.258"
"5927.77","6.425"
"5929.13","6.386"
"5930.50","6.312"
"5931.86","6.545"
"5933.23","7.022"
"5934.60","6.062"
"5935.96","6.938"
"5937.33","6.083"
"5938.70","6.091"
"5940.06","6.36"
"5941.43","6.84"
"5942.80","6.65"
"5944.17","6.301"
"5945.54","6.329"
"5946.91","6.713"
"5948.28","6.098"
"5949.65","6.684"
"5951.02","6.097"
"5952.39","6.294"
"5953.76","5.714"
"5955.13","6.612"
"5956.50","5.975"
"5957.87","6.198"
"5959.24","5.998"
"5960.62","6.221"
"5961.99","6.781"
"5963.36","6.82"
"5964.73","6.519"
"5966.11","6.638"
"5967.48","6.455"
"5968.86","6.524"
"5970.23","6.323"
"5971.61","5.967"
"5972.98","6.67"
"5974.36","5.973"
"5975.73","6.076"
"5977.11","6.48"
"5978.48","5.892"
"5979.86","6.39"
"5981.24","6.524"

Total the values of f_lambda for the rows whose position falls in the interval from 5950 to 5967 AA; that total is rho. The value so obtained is 75.9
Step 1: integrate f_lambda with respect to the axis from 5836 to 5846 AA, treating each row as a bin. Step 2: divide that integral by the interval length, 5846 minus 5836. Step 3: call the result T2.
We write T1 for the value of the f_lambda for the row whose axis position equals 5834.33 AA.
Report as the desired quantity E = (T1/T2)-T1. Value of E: -5.49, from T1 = 6.522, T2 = 6.34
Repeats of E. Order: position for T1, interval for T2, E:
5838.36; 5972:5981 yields -5.19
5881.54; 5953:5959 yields -5.14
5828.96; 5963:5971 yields -5.31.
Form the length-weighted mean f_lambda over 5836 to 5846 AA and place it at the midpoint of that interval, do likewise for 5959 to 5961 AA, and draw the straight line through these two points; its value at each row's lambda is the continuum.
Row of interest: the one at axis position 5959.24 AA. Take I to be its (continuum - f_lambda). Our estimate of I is 0.10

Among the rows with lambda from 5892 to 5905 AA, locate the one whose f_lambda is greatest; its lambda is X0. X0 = 5901.89 AA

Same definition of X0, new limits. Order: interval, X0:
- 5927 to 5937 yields 5933.23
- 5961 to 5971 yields 5963.36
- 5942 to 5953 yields 5946.91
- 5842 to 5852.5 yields 5851.82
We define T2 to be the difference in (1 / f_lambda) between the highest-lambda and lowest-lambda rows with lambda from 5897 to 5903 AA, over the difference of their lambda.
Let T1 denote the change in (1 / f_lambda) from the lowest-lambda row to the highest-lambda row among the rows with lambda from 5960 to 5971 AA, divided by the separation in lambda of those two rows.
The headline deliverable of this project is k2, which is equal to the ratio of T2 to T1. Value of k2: 7.2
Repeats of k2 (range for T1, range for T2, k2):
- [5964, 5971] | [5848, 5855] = 1.4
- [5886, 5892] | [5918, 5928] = -0.1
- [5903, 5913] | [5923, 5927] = -6.1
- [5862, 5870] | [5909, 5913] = 0.5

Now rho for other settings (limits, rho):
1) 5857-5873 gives 78.0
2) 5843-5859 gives 79.2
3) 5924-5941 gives 76.8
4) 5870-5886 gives 77.6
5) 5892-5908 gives 70.6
